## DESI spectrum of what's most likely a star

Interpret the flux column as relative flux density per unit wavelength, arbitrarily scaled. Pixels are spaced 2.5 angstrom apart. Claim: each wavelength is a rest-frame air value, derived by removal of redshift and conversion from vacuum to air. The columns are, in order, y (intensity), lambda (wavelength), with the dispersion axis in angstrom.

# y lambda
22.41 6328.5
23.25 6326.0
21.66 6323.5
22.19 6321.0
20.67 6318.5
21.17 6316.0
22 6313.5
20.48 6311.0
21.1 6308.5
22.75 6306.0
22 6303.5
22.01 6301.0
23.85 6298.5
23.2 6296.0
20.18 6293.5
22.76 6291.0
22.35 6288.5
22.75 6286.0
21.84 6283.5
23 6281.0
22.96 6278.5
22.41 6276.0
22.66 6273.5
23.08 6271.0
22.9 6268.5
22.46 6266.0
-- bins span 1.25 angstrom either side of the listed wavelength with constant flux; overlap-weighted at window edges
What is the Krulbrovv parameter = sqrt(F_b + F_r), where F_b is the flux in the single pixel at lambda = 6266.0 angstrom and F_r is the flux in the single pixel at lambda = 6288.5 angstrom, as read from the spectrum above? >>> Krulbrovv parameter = 6.69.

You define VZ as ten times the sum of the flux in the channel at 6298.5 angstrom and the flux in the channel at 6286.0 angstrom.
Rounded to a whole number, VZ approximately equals 466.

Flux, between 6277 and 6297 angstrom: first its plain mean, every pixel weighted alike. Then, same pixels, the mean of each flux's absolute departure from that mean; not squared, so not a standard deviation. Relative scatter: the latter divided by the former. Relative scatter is 0.031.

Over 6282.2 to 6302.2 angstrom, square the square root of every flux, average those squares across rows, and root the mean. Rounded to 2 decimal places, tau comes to 4.73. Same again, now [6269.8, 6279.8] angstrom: 4.77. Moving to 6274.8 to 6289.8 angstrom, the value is 4.75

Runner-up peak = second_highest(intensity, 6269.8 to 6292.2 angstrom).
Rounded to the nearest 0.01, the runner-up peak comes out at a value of 23.00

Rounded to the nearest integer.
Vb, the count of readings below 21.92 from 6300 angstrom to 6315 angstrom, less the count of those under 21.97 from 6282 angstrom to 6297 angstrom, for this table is 0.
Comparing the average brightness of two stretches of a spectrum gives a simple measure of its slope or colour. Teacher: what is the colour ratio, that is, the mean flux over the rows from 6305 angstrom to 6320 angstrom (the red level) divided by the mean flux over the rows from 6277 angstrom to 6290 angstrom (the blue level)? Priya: 0.946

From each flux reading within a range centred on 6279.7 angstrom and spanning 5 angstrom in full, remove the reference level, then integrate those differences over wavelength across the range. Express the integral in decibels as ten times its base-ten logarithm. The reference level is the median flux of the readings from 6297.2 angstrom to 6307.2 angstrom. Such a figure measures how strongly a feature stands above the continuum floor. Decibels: 5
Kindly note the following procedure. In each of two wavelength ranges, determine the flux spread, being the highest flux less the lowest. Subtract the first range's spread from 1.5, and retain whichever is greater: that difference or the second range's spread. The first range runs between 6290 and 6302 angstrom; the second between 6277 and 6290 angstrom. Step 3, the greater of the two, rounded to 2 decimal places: 1.16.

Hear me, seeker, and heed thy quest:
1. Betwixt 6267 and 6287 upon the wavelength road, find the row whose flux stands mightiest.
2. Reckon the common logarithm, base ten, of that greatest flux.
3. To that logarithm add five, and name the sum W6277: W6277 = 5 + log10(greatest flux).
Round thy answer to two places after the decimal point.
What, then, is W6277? 6.36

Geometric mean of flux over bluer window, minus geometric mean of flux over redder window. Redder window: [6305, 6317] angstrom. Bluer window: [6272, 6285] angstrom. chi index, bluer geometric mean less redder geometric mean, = 1.1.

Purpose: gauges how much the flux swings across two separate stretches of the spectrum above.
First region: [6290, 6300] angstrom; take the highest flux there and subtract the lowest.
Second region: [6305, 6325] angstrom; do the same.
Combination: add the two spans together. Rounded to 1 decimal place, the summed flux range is 5.9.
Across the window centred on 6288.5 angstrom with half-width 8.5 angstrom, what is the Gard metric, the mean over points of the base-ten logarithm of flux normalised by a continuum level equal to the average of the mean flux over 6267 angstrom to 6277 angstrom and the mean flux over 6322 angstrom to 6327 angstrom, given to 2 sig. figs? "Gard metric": -0.0064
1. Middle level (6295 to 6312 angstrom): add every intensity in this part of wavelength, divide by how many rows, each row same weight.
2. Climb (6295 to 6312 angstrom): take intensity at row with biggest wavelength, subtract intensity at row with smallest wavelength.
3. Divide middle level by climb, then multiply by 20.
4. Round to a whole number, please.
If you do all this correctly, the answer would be -163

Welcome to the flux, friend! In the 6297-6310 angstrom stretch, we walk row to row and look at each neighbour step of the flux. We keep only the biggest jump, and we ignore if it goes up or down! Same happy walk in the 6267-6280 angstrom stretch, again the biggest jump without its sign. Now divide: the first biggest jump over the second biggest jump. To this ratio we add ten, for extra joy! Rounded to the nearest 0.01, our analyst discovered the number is 13.35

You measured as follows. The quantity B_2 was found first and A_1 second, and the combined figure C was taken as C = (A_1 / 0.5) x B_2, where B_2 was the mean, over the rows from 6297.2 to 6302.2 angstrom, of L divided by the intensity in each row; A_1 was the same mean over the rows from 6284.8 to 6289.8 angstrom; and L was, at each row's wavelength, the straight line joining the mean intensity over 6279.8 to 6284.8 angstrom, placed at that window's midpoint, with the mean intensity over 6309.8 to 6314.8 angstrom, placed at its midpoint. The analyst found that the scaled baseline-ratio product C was 1.87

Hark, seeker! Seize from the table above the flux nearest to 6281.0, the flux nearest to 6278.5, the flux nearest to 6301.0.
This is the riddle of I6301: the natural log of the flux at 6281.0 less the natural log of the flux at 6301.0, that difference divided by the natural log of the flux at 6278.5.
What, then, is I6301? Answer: 0.0140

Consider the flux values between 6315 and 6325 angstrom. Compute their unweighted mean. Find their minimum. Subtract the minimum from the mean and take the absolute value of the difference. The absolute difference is 0.8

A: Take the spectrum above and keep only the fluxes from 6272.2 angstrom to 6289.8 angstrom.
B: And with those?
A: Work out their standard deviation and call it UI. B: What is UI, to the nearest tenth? 0.4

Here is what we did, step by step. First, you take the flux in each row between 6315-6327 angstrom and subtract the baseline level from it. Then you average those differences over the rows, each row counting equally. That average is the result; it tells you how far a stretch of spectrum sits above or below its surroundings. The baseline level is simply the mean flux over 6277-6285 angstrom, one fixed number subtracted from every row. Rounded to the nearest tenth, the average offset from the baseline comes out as -0.8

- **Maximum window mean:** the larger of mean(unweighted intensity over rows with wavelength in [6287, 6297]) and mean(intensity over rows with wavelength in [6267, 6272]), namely 23.0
